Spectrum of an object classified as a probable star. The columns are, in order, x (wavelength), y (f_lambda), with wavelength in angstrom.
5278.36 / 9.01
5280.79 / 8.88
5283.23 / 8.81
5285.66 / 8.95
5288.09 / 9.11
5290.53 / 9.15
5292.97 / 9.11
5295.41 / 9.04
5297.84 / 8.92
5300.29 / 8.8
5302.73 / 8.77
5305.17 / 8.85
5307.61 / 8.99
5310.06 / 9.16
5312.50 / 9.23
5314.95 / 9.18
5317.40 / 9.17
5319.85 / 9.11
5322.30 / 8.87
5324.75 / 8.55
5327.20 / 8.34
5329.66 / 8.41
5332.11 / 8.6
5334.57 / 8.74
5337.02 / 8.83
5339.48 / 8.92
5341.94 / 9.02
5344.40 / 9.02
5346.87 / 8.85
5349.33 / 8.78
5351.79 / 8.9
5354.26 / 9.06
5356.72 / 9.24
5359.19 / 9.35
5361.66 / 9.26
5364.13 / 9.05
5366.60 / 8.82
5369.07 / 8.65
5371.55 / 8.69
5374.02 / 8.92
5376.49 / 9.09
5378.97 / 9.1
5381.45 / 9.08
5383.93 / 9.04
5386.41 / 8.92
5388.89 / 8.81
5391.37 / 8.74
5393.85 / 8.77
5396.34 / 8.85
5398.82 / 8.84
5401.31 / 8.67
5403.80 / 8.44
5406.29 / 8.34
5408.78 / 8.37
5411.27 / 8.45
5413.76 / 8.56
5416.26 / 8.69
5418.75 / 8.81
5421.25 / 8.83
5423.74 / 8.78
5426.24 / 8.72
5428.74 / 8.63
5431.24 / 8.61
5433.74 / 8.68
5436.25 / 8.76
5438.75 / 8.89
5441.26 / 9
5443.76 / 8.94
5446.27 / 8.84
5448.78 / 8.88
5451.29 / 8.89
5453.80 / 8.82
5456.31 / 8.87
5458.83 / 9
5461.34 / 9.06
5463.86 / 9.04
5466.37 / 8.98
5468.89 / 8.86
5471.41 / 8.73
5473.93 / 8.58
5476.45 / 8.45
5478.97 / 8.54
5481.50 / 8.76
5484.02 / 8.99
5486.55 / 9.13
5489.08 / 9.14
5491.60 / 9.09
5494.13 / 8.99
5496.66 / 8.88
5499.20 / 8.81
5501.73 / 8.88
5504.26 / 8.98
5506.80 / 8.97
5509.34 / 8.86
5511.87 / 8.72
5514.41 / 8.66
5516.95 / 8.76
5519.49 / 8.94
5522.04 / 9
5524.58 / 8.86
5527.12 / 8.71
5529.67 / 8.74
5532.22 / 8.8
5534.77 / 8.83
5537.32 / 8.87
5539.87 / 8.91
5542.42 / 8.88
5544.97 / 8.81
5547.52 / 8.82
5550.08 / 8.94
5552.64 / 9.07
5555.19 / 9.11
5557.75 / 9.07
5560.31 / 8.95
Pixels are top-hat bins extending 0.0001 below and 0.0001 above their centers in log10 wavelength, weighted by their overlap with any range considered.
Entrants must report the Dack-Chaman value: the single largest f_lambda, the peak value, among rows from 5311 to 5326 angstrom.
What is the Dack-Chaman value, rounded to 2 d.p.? 9.23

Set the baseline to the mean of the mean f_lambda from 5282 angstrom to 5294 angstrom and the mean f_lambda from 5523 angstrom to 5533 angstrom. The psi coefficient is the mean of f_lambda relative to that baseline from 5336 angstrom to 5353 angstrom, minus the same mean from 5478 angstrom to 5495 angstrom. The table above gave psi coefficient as -0.05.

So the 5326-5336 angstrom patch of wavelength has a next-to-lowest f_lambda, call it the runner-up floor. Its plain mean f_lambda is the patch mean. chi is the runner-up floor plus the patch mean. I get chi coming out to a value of 16.9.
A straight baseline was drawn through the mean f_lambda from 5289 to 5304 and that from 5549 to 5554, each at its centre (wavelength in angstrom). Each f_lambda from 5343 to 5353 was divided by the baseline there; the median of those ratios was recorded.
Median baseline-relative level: 0.989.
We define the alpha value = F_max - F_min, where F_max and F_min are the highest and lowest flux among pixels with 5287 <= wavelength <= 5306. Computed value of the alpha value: 0.38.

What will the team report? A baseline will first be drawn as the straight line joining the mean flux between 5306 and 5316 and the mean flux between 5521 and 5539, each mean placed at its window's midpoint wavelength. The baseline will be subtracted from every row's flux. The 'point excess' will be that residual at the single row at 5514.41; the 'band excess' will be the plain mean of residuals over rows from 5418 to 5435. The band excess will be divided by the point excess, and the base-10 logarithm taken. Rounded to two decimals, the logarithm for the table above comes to 0.12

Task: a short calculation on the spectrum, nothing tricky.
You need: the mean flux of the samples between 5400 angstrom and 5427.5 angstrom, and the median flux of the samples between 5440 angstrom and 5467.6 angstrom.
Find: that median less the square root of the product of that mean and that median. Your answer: 0.169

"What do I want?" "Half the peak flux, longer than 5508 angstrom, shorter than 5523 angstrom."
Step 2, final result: 4.50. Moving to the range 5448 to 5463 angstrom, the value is 4.53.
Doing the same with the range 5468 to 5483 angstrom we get 4.43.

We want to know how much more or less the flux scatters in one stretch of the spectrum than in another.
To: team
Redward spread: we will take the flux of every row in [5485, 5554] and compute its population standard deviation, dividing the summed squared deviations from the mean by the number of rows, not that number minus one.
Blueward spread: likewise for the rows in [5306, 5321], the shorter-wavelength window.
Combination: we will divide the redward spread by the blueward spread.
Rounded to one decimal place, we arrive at 1.6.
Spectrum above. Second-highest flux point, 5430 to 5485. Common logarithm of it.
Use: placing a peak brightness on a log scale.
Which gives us 0.956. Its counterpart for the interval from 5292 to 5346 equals 0.963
